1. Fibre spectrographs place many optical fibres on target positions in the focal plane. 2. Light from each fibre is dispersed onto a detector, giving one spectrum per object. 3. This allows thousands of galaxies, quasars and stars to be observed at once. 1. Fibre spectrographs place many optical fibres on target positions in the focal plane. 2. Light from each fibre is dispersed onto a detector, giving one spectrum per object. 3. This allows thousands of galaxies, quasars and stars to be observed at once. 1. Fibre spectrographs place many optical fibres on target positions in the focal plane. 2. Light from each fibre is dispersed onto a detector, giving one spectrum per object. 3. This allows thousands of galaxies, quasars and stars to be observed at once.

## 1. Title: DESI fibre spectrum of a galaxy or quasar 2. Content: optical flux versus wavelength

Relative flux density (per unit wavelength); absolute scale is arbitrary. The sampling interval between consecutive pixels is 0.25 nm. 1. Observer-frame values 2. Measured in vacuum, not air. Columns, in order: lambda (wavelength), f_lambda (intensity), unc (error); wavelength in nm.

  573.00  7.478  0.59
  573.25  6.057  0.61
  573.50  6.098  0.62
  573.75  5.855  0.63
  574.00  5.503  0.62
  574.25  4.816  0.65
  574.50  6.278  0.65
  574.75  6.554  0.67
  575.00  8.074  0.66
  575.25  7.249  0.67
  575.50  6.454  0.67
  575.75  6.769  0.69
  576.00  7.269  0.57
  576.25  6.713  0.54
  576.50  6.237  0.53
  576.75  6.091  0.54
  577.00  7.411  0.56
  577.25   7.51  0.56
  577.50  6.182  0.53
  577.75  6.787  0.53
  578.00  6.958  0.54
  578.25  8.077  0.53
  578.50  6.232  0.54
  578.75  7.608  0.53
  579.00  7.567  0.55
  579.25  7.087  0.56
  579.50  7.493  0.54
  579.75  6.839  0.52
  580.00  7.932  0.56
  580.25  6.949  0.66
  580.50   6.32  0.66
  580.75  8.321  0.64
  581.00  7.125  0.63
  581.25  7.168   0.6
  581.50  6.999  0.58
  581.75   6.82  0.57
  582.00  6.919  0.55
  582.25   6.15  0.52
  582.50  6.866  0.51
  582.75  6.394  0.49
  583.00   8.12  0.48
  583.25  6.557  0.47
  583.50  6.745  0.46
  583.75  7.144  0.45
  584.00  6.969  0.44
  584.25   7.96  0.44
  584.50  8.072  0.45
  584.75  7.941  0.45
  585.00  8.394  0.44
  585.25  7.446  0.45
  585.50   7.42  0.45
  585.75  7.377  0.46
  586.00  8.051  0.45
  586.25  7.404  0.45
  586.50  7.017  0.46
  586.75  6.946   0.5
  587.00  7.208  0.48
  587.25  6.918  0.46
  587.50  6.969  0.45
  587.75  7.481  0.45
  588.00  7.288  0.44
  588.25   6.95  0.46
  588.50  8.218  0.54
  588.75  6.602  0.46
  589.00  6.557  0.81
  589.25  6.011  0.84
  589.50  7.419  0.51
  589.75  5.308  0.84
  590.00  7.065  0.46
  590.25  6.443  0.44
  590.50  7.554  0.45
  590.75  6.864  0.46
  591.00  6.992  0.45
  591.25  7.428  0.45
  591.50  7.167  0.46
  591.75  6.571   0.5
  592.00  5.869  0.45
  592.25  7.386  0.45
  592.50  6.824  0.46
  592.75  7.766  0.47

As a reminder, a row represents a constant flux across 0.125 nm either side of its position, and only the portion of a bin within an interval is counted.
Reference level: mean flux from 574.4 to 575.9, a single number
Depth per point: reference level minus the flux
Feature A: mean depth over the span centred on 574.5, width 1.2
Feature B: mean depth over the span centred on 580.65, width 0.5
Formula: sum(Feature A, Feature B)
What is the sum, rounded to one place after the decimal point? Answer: 0.2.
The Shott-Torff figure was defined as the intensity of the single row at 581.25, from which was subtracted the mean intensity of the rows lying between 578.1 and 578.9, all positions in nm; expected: -0.1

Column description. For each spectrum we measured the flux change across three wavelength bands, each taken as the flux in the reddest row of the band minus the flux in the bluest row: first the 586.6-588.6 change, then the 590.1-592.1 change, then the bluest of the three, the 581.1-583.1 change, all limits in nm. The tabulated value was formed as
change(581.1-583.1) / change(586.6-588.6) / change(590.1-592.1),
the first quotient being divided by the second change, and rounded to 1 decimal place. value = -1.3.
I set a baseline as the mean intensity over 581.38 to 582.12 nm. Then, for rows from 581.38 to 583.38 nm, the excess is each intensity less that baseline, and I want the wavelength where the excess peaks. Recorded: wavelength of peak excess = 583.00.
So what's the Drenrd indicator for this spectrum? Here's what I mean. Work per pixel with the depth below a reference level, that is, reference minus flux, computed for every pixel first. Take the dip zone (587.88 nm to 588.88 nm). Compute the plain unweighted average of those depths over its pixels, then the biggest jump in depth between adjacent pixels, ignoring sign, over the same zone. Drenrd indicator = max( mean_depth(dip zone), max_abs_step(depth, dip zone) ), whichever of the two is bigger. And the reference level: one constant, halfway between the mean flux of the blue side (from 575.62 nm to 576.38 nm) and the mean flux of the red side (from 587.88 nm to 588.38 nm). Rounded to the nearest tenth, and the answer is 1.6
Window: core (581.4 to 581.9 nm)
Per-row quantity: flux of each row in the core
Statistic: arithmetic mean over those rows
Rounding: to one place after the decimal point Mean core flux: 6.9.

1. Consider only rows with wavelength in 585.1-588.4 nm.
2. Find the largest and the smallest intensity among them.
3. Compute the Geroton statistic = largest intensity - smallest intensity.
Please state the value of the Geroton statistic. 1.13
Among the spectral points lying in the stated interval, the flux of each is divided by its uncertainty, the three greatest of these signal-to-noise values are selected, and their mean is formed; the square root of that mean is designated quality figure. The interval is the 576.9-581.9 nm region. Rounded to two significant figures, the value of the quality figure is 3.8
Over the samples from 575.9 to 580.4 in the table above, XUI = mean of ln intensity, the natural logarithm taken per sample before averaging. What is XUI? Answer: 1.95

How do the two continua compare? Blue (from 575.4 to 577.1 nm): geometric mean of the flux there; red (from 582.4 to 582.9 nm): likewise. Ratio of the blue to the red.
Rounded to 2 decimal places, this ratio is 1.01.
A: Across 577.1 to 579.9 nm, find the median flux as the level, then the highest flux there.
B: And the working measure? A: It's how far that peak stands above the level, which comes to 0.99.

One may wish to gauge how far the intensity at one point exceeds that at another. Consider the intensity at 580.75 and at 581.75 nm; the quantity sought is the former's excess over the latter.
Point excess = 1.5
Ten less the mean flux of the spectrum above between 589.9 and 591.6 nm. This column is 2.93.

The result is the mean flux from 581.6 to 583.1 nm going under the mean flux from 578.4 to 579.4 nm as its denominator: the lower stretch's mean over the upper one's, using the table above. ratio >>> 1.04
